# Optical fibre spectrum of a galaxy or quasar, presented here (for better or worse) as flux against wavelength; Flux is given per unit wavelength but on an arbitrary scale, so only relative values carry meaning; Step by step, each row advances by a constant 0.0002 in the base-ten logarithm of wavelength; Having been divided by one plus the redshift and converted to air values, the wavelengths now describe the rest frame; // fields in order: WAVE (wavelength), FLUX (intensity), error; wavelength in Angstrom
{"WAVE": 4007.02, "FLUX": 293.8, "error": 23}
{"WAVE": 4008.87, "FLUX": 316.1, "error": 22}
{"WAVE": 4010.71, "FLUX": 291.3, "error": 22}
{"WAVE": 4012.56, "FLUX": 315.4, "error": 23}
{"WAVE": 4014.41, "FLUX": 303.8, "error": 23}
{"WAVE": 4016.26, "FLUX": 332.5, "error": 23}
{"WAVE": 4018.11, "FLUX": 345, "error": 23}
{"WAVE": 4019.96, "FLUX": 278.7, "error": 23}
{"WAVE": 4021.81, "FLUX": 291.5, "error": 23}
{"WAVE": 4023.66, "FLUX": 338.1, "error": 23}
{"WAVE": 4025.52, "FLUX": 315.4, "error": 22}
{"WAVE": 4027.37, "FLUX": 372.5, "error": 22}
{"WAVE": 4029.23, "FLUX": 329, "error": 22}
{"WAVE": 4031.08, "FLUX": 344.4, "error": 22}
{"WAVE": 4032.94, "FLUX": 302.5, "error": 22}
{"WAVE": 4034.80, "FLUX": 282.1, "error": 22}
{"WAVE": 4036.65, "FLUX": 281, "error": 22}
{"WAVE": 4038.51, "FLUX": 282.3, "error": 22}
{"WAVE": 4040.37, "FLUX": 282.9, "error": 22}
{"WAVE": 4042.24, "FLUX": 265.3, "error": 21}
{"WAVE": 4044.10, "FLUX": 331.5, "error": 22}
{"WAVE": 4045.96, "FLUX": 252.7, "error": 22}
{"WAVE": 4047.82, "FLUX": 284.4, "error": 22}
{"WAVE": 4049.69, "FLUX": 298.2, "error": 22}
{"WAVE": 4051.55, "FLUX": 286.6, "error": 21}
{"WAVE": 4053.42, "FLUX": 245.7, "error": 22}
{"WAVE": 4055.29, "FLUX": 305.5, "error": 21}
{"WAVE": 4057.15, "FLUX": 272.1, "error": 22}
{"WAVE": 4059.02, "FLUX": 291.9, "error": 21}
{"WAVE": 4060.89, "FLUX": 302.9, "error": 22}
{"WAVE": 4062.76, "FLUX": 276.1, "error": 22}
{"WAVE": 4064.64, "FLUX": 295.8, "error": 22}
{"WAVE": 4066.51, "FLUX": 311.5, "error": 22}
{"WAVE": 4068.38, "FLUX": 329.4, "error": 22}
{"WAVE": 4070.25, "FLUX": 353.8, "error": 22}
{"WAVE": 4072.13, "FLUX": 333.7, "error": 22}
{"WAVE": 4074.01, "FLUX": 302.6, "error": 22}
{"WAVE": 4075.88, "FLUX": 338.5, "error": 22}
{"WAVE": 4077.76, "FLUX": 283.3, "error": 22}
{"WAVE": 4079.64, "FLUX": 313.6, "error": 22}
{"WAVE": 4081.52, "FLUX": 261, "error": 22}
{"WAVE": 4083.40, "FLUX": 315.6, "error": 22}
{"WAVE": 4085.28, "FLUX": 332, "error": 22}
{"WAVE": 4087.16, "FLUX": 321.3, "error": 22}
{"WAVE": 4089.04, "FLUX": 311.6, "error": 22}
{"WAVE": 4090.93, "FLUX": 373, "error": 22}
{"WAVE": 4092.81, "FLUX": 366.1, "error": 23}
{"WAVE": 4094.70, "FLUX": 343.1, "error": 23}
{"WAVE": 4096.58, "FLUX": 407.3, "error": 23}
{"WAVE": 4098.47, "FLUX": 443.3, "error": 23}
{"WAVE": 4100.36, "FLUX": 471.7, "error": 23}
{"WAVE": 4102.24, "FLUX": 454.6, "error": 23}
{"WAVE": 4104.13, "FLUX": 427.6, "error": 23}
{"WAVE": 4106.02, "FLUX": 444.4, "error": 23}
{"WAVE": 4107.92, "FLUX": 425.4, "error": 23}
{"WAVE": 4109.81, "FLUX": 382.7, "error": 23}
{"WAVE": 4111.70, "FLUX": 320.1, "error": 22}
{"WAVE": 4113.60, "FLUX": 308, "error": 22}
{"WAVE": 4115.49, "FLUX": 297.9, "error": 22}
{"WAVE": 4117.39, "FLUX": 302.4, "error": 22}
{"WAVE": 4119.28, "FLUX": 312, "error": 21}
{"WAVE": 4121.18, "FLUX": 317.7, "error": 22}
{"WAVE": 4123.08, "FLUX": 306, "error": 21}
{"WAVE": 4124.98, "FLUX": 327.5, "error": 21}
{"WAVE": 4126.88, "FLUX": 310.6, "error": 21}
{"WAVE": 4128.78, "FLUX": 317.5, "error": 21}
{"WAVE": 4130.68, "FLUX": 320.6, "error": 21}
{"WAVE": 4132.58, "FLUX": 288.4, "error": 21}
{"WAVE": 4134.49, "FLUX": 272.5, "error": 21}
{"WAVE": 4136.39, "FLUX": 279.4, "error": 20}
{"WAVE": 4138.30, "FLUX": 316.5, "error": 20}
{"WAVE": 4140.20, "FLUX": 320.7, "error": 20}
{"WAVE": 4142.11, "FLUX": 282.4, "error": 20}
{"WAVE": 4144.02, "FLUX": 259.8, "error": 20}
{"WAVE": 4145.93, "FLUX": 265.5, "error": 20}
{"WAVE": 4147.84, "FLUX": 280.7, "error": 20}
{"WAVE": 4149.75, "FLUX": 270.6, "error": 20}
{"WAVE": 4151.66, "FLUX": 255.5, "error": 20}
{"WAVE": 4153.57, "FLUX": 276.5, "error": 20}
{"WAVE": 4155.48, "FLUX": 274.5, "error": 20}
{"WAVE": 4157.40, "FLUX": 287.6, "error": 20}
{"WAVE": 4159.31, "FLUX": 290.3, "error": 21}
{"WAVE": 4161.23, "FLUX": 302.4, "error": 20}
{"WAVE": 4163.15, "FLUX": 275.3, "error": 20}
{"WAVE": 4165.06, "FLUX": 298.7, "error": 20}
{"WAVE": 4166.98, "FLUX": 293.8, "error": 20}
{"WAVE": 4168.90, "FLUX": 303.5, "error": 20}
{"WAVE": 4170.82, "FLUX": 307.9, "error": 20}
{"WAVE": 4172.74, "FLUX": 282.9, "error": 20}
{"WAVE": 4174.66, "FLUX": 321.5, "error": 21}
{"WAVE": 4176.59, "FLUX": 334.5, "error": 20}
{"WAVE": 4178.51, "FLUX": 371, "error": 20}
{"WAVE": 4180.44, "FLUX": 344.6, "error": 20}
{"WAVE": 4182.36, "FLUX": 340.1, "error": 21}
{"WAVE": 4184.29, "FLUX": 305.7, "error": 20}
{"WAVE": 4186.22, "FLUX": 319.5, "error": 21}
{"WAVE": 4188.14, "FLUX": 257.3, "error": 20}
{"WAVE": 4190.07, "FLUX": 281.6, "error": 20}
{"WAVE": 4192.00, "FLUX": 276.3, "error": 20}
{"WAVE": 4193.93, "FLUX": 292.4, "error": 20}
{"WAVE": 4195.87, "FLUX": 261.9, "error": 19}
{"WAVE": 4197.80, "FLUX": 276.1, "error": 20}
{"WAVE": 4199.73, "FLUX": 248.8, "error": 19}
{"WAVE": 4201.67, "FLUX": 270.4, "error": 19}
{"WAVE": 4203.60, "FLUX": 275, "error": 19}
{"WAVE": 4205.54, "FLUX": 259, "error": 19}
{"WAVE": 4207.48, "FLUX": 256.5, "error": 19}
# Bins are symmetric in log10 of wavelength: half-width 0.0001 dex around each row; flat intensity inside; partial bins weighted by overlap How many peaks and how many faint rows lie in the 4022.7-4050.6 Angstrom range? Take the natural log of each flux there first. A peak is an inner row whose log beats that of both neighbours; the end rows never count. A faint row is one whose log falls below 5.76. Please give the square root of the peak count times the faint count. 6.3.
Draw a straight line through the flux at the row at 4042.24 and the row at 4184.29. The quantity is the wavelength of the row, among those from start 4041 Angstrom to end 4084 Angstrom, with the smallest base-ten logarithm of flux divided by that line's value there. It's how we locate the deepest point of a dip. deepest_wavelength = 4053.42 Angstrom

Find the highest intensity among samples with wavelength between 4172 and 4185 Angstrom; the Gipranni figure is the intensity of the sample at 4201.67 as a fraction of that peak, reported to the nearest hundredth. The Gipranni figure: 0.73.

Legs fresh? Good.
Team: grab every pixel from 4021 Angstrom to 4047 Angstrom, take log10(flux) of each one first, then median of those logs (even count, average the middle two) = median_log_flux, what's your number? 2.47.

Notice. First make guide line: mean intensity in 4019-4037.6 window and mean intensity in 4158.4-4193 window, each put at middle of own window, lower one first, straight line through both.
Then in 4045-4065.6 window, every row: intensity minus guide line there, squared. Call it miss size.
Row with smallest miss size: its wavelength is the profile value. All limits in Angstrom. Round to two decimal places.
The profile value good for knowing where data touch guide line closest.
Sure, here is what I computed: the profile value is 4055.29 Angstrom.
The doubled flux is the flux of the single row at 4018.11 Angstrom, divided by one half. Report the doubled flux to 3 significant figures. 690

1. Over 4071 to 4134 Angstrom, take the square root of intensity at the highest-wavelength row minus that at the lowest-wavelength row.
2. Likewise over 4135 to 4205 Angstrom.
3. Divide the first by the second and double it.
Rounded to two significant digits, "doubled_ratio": 19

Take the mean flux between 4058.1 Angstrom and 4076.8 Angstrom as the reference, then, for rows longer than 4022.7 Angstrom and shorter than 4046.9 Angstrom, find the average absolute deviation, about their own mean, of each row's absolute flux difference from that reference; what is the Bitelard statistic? 12.5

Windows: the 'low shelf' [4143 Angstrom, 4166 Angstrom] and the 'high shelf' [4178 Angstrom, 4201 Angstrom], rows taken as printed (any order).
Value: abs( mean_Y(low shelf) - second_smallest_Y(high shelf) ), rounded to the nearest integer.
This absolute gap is 21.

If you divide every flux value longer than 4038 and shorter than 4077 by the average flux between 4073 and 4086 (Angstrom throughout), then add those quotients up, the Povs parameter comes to 20.4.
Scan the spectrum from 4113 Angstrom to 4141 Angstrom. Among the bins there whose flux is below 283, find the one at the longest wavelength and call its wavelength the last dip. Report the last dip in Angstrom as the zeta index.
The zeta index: 4136.39 Angstrom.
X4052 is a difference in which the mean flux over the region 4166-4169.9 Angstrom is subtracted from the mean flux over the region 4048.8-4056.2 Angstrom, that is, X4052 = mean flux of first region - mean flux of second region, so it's -15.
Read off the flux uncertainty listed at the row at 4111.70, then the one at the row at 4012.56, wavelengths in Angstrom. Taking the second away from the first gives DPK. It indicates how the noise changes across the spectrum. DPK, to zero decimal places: -1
